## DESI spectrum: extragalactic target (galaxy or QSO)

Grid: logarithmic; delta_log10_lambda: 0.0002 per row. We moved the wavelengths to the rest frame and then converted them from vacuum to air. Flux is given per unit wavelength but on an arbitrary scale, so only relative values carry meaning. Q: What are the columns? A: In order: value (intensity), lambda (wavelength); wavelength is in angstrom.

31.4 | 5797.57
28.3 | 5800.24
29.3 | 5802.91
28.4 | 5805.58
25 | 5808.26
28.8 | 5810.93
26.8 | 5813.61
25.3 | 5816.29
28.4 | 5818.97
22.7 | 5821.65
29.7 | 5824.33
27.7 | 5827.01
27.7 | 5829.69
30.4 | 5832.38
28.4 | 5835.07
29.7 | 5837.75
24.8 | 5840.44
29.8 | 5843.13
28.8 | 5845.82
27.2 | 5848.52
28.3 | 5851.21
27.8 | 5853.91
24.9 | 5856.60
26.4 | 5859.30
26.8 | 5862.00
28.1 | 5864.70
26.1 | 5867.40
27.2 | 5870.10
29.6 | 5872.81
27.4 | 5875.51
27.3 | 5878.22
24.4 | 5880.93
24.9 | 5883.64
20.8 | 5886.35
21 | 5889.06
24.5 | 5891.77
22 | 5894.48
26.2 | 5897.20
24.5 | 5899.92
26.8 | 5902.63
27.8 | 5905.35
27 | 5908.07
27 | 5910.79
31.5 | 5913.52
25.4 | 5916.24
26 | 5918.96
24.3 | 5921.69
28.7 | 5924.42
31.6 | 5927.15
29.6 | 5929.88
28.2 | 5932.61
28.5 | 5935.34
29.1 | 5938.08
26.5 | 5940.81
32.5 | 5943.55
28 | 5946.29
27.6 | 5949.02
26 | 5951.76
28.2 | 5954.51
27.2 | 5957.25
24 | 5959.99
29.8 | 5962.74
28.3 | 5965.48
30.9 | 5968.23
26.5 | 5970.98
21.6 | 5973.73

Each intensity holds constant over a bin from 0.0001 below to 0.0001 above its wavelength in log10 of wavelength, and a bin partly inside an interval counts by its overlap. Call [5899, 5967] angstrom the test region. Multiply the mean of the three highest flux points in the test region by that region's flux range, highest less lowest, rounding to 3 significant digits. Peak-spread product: 271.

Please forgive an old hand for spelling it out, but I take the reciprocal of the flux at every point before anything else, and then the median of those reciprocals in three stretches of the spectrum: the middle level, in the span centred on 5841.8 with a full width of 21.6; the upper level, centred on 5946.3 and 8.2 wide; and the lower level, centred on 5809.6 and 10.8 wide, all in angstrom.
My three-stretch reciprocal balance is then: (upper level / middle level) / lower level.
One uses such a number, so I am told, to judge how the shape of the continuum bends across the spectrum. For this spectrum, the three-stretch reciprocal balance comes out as 28.2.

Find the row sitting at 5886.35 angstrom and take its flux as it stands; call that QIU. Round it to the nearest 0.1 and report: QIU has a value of 20.8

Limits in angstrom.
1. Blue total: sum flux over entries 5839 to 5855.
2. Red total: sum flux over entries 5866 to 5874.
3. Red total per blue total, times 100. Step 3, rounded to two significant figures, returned 50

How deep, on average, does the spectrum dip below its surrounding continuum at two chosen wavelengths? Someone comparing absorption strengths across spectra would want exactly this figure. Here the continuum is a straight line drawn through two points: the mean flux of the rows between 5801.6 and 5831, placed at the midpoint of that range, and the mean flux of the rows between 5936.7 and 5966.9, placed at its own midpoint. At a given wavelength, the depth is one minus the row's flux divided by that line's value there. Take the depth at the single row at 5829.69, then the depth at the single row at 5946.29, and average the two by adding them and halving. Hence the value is -0.01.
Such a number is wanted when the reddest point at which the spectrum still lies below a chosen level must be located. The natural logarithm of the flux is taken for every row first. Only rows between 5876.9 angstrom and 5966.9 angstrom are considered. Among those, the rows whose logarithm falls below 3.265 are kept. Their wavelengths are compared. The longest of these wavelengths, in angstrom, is 5959.99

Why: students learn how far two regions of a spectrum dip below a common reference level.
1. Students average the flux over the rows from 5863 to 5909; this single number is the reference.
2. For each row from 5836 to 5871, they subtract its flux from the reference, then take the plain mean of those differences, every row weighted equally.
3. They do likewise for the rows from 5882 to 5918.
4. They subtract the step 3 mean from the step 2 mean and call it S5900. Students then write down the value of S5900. -2.0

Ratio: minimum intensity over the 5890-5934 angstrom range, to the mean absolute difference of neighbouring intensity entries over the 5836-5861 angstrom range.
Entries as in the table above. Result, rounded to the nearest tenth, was 9.5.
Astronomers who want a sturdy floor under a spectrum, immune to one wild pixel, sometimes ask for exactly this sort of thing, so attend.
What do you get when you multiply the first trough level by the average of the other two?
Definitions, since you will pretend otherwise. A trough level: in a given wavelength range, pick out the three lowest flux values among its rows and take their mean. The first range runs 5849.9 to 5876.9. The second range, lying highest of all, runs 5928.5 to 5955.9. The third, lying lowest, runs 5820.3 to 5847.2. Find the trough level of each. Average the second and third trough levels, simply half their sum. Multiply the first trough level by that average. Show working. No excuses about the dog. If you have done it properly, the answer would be 668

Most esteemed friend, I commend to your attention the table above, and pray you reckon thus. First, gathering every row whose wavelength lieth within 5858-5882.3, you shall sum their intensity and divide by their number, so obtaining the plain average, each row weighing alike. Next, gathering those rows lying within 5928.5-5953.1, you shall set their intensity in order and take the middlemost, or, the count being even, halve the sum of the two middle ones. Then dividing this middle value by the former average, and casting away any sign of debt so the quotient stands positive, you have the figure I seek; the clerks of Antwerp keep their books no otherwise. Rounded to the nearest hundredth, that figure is 1.04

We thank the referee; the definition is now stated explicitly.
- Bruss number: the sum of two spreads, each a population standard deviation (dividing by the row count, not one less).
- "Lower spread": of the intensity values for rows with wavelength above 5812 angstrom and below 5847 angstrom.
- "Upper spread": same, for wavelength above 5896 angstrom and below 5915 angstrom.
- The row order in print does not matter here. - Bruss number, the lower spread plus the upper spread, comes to 4.2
